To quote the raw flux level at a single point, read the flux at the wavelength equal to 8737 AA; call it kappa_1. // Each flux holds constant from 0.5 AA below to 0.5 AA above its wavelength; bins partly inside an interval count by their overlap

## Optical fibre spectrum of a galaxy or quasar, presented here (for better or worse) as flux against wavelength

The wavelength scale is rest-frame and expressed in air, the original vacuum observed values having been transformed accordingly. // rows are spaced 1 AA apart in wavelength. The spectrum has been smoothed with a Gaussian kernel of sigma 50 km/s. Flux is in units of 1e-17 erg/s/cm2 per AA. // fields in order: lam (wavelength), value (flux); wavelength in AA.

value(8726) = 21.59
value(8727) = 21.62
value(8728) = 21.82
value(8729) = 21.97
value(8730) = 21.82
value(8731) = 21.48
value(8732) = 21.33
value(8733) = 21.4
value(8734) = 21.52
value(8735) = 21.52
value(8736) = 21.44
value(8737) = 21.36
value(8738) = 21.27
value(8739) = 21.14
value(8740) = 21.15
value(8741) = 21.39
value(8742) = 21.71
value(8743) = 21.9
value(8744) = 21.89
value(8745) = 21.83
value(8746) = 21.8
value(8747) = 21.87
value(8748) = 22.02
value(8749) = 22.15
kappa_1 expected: 21.36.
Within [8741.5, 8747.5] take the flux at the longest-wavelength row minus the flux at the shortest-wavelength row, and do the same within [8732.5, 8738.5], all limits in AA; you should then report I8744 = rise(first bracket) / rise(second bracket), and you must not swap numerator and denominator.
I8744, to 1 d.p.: -1.2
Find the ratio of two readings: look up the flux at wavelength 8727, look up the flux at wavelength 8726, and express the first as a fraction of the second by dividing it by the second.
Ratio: 1.00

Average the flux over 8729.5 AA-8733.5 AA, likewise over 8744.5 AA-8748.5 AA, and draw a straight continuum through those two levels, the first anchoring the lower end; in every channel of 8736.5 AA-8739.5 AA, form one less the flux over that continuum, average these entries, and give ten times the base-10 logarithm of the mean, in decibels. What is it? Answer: -17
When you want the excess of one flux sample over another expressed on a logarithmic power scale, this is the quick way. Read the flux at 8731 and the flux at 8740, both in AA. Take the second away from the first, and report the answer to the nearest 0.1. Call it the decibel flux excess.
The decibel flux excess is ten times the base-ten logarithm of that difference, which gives -4.8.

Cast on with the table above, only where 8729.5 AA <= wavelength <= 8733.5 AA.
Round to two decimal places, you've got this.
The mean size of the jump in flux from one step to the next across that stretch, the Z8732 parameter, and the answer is 0.19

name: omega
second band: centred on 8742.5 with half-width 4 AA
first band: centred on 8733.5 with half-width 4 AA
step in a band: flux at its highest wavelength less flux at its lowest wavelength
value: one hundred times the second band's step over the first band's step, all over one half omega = -287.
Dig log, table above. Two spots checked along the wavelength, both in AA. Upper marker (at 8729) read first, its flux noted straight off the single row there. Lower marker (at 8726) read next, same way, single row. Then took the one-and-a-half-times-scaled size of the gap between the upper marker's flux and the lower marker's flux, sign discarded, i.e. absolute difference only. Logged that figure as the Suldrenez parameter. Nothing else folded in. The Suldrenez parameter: 0.6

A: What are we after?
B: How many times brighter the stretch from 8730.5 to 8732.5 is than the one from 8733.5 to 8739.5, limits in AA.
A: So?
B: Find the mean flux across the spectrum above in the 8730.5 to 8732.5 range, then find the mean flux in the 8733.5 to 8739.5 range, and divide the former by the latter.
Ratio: 1.00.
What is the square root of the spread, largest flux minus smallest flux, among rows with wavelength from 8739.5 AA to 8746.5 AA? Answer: 0.87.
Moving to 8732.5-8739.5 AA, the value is 0.62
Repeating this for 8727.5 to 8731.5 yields 0.70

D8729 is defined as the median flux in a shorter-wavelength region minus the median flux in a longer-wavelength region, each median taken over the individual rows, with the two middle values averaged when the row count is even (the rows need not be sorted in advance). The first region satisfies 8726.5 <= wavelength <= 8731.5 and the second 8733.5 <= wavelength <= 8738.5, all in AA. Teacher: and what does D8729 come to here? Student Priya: 0.4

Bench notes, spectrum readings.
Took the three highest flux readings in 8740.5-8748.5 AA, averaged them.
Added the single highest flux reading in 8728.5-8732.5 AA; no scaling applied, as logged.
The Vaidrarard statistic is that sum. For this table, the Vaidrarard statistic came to 43.91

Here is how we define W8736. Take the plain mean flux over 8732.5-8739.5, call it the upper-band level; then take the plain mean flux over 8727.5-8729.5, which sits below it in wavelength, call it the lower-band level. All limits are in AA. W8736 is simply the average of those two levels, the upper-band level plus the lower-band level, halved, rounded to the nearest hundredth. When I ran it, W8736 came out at 21.64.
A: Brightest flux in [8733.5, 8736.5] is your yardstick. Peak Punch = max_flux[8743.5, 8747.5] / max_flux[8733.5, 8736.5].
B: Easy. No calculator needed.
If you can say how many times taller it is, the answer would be 1.02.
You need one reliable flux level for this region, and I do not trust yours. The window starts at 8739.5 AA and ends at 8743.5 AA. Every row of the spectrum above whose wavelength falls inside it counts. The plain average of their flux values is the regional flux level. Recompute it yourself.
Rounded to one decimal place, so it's 21.5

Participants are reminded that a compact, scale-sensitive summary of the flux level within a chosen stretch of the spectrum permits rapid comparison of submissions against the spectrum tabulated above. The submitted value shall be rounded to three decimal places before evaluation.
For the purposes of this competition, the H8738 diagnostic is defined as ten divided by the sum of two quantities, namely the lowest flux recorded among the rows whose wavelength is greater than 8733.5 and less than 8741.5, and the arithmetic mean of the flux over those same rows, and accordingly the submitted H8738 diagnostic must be 0.235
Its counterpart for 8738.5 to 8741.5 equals 0.236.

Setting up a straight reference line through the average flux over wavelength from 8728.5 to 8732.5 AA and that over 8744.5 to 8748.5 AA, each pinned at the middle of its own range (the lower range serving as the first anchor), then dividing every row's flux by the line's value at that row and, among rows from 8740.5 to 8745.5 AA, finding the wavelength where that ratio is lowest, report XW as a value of 8741 AA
